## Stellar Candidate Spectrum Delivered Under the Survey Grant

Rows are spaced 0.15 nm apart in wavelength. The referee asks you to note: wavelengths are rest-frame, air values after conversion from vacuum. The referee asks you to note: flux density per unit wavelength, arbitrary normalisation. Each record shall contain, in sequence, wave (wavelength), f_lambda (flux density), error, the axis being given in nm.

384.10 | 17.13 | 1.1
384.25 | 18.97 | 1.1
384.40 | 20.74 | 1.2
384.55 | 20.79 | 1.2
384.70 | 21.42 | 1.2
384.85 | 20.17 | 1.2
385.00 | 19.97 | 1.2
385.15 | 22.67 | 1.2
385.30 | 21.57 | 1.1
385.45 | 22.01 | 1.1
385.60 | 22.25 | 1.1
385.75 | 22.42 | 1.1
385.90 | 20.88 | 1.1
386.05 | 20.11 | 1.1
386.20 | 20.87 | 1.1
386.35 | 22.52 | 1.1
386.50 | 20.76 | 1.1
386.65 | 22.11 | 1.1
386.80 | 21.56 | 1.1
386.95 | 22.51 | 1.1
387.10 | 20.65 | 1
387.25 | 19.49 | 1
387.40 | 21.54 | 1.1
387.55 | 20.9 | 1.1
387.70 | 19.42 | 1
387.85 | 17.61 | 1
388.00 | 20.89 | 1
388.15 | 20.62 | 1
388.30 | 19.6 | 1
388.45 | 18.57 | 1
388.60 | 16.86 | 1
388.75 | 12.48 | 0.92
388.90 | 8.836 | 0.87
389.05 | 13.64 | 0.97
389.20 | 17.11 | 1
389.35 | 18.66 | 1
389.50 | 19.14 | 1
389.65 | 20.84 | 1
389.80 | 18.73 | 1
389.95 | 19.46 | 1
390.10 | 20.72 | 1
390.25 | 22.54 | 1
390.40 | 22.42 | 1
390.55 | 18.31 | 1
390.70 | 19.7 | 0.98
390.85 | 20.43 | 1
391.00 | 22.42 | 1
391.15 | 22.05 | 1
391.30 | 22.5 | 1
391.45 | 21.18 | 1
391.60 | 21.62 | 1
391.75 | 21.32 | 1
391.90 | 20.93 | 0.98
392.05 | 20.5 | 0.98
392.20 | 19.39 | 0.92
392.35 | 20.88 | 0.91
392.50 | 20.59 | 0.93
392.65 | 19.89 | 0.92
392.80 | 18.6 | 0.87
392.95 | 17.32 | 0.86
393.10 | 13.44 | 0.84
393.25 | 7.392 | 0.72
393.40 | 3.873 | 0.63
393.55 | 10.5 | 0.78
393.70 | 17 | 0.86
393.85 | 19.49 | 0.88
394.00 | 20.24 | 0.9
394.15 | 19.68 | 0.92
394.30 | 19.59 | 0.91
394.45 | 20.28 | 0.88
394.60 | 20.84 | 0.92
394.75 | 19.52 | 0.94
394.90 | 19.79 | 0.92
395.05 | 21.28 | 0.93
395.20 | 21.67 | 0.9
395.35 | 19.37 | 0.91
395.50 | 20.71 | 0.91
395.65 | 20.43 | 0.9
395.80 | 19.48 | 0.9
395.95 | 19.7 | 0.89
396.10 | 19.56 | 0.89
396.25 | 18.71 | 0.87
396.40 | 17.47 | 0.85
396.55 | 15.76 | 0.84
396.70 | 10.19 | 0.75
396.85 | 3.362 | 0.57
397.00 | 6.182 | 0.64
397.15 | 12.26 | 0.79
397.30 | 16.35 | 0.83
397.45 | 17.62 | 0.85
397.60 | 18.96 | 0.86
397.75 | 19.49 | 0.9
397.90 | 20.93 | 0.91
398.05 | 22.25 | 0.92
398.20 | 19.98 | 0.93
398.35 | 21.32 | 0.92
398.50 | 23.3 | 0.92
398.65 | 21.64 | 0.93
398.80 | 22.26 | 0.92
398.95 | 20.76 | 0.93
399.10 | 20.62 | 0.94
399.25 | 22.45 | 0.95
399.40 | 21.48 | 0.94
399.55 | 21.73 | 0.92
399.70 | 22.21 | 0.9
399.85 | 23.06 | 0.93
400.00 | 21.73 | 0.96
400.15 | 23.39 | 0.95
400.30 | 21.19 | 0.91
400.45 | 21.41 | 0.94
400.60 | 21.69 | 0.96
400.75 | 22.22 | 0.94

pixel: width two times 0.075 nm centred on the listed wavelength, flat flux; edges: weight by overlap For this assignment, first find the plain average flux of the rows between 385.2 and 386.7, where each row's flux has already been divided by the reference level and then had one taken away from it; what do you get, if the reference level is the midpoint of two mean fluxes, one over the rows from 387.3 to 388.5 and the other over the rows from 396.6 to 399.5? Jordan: 0.14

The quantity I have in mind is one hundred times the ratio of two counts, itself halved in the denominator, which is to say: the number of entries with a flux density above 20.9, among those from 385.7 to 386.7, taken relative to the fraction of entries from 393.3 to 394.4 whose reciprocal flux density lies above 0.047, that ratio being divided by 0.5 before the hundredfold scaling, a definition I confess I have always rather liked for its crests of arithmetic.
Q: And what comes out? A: 600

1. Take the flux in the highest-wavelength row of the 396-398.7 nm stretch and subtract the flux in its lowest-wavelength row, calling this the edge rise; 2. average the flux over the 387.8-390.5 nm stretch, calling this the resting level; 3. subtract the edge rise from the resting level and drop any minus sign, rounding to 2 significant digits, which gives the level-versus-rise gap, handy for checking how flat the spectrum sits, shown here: 16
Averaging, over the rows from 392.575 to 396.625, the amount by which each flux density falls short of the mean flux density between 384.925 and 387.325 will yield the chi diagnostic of 3.6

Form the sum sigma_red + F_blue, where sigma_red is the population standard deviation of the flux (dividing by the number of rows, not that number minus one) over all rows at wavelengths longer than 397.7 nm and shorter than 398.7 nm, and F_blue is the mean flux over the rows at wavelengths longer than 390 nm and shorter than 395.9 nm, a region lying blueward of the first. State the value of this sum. 20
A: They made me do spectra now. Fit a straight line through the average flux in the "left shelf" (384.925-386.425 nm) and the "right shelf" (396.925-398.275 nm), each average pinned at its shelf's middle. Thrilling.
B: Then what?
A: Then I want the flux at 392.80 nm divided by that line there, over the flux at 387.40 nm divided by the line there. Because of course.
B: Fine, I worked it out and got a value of 0.95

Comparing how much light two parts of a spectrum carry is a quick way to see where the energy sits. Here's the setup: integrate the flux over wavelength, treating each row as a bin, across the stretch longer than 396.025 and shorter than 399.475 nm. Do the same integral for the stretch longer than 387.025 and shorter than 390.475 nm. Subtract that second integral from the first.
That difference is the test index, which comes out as -2.7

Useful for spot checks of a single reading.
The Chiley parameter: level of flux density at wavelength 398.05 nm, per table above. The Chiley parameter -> 22.25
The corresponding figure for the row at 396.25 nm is 18.71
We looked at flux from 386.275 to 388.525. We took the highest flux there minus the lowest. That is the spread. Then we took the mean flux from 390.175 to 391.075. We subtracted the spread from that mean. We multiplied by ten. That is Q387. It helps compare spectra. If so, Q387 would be 161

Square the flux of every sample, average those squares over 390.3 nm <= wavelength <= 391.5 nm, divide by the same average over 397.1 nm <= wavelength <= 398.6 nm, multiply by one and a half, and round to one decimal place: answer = 1.8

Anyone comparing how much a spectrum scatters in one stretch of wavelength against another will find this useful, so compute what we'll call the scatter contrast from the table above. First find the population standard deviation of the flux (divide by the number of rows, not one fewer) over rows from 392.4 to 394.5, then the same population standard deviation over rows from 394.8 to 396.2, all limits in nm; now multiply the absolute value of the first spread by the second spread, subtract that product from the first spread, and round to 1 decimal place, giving 1.1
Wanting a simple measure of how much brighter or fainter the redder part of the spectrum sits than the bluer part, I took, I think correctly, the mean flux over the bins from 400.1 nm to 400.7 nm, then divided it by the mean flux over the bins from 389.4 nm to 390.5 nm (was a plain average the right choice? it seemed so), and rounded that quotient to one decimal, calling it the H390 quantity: 1.1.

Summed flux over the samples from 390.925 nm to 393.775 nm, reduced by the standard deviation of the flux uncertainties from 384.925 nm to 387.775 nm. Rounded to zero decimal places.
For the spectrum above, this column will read 341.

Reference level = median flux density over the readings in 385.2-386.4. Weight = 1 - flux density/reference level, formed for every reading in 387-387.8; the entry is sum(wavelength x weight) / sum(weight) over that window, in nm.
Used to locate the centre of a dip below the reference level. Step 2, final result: 387.42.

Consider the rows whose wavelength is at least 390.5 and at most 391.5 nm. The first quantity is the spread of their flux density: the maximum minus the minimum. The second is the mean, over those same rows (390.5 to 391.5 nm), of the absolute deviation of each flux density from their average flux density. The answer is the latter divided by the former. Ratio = 0.299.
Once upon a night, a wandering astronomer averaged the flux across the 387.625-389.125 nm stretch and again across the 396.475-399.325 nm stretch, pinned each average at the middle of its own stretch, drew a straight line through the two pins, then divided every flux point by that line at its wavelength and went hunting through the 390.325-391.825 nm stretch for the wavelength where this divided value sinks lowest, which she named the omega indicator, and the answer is 390.55 nm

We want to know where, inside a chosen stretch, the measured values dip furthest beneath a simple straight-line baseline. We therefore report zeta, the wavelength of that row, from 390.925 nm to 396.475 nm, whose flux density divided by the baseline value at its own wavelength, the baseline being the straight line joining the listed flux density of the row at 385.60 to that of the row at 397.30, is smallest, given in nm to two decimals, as 393.40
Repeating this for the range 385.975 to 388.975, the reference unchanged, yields 388.90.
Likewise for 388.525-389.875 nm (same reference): 388.90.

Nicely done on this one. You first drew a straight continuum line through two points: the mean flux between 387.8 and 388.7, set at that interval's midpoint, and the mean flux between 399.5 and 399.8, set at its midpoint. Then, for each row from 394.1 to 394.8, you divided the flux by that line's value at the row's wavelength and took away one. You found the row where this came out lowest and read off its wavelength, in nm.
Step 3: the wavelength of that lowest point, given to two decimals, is 394.75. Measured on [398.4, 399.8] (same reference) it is 399.10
